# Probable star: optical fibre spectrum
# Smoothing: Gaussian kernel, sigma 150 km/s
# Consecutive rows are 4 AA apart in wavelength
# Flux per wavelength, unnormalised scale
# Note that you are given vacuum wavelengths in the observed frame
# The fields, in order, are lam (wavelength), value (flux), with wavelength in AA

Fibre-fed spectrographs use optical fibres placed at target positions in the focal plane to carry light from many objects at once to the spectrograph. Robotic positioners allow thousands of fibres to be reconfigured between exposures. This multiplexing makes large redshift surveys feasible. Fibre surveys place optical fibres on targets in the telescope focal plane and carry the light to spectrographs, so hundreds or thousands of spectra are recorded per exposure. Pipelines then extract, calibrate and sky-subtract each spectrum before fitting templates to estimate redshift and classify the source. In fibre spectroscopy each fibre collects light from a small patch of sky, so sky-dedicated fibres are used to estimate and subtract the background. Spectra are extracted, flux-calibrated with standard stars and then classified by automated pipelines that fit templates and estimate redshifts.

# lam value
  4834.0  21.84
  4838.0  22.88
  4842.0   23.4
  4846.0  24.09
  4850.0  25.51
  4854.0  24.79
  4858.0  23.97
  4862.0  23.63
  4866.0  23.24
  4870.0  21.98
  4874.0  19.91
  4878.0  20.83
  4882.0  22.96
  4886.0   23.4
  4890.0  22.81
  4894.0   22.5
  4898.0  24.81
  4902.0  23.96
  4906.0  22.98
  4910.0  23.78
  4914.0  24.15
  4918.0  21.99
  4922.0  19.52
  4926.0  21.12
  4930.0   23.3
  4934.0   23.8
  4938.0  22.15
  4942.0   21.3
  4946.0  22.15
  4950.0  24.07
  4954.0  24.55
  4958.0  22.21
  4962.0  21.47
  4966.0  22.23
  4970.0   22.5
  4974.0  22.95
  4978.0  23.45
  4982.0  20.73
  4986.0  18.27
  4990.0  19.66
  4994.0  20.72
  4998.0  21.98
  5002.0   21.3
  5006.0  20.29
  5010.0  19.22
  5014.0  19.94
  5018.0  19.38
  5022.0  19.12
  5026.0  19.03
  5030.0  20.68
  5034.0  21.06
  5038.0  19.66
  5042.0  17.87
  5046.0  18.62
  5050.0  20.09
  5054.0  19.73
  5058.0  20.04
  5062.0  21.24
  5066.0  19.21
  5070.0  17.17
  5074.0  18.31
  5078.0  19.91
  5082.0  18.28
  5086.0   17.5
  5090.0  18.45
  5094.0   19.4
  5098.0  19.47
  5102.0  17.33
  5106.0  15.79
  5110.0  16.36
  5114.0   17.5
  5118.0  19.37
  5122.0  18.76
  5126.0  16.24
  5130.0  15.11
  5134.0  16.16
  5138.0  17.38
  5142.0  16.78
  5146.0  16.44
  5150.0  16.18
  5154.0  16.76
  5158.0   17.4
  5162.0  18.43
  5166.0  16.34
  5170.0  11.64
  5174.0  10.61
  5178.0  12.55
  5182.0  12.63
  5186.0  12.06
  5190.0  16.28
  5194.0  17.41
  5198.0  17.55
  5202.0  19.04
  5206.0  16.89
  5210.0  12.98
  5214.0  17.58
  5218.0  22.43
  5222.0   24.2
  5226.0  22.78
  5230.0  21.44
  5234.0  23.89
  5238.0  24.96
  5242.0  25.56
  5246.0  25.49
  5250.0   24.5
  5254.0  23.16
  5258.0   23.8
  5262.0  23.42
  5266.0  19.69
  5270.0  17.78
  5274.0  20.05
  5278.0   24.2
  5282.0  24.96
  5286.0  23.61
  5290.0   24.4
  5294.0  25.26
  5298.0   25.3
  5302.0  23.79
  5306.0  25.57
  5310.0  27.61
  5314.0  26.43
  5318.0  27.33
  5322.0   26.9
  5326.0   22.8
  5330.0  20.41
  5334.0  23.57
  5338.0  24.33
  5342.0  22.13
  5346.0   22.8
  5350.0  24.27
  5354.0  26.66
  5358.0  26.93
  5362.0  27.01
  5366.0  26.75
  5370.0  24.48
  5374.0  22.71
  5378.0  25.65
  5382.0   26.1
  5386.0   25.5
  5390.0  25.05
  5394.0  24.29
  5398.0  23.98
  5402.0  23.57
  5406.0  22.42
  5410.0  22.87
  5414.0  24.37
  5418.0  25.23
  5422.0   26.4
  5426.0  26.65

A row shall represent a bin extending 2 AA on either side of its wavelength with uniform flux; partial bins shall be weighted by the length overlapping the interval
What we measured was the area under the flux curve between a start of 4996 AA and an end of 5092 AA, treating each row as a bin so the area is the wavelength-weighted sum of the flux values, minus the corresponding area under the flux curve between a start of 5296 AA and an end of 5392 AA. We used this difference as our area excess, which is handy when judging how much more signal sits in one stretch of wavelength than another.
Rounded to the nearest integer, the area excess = -528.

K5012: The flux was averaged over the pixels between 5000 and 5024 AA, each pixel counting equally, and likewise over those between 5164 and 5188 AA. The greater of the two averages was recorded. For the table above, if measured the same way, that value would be 19.9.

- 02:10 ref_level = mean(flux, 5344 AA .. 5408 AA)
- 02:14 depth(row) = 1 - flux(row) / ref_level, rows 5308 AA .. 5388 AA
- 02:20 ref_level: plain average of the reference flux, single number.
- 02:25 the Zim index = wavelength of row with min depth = 5310.0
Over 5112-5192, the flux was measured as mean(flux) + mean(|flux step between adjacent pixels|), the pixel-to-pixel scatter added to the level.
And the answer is 17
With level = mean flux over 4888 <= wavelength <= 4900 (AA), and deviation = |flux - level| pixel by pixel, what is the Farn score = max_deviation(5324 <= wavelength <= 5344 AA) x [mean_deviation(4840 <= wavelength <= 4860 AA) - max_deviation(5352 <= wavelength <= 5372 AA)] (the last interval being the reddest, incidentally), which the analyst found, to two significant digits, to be -7.9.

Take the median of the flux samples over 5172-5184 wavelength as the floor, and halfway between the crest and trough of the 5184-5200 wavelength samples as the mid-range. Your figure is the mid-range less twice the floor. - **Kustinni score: -10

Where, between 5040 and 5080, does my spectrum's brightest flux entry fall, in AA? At 5062.0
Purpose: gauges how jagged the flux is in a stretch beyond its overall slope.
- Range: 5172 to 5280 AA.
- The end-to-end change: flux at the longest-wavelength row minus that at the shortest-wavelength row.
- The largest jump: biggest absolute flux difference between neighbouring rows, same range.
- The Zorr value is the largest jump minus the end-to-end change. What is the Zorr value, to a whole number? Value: -9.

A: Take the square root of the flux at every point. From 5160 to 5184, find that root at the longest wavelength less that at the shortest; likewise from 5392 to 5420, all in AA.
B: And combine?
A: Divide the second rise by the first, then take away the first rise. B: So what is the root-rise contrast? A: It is 0.6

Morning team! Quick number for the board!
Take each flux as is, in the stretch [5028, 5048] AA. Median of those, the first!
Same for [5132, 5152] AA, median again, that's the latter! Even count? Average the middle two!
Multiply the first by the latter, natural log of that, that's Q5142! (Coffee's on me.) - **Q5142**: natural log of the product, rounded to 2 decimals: 5.78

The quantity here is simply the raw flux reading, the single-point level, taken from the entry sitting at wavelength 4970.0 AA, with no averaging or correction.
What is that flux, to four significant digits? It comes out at 22.50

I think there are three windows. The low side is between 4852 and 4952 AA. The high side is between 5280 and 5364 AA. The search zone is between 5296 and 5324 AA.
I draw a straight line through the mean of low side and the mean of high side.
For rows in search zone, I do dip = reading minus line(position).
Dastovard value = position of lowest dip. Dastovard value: 5302.0 AA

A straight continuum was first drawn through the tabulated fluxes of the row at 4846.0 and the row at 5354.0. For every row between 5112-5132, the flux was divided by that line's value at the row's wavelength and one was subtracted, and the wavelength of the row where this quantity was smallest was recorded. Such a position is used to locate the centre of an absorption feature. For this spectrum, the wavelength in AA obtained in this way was 5130.0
